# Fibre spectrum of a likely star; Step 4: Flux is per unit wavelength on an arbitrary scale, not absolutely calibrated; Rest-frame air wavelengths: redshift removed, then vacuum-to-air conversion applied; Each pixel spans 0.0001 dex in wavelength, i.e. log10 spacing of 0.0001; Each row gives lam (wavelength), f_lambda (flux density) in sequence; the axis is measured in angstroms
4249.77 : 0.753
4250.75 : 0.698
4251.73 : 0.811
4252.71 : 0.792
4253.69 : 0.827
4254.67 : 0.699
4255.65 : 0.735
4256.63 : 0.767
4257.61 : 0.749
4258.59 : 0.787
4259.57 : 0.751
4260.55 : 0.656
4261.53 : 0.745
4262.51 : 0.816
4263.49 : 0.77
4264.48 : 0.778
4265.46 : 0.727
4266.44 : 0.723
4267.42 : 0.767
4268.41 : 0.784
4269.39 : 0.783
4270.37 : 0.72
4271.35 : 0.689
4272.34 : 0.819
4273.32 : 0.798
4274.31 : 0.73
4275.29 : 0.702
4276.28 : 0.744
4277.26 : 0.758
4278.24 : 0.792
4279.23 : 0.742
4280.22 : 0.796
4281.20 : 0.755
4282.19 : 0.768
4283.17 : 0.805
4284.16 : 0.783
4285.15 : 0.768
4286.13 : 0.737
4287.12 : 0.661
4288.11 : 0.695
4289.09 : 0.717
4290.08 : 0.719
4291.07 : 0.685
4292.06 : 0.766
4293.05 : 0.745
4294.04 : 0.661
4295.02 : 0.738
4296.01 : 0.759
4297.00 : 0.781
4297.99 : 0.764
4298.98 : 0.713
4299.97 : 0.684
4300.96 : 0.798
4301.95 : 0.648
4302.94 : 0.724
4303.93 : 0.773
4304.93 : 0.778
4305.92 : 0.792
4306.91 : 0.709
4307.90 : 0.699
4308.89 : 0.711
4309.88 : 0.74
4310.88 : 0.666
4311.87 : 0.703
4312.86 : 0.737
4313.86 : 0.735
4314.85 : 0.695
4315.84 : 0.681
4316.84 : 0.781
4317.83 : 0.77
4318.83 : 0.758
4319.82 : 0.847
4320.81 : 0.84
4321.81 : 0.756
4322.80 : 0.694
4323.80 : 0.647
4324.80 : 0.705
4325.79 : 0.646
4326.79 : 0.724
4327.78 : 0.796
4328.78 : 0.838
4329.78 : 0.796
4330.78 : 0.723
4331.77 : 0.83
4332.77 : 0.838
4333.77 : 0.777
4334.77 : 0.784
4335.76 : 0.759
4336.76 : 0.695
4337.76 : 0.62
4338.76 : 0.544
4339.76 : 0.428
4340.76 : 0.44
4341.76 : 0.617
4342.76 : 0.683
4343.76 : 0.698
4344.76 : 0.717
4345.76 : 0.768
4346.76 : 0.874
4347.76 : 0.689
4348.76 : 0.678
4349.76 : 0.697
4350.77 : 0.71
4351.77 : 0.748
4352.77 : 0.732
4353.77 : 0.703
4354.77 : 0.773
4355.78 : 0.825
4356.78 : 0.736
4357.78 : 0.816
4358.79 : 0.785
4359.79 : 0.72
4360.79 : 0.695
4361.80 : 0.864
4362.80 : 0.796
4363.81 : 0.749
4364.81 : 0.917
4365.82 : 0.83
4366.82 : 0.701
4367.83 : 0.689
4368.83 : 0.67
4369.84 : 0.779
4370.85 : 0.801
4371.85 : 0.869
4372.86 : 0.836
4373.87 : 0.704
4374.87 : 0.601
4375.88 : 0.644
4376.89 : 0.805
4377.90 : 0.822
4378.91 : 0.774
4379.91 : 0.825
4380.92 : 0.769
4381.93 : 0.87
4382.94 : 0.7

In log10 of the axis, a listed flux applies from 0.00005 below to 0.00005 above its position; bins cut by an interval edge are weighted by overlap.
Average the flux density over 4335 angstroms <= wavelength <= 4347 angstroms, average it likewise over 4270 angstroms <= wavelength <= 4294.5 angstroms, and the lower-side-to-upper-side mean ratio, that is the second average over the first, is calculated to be 1.14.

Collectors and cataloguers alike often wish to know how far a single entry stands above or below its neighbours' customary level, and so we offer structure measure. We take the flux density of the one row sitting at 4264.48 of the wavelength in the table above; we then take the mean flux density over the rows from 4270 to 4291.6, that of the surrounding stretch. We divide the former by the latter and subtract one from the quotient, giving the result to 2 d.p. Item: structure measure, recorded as 0.04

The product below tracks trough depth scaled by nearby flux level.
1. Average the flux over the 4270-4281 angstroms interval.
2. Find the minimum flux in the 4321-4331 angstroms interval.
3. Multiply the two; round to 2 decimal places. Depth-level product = 0.49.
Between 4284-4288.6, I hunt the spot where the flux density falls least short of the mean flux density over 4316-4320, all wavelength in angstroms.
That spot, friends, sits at 4284.16 angstroms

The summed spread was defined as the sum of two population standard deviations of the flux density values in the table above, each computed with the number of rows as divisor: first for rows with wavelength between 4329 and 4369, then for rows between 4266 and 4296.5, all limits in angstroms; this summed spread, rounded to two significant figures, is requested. 0.14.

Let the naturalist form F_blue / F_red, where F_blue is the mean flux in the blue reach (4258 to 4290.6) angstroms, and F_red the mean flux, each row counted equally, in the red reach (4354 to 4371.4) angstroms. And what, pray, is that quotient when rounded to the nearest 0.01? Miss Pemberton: 0.97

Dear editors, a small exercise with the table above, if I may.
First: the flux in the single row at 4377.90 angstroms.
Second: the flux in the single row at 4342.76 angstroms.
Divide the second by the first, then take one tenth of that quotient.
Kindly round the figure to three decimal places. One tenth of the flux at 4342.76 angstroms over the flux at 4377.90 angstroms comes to 0.083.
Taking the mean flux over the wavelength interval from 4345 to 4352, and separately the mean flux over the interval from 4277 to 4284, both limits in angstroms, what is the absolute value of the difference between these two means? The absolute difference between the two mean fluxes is 0.04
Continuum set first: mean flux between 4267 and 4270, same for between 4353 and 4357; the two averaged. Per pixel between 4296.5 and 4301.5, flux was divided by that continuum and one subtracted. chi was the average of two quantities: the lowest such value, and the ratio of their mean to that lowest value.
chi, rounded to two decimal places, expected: 0.07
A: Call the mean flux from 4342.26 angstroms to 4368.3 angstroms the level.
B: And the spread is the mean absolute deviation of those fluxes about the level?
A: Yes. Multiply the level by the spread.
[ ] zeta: 0.041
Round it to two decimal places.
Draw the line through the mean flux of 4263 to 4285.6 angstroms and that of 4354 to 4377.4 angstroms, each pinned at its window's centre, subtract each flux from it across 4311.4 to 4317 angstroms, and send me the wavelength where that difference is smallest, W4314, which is 4316.84 angstroms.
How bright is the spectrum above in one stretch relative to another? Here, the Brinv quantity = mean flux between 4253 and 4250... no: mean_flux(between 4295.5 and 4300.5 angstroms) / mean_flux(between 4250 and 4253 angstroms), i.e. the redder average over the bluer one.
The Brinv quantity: 0.97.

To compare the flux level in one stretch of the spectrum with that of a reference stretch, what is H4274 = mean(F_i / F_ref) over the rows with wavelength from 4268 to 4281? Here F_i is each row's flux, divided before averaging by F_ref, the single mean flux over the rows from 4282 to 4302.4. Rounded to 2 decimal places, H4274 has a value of 1.03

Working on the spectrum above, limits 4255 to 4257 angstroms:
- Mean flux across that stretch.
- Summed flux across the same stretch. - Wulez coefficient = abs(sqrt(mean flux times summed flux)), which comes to 1.06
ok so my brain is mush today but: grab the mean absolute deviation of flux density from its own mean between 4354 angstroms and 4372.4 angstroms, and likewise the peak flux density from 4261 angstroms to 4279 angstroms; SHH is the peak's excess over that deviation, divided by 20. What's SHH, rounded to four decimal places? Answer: 0.0382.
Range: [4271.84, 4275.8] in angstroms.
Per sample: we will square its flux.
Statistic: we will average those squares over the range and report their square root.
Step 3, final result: 0.764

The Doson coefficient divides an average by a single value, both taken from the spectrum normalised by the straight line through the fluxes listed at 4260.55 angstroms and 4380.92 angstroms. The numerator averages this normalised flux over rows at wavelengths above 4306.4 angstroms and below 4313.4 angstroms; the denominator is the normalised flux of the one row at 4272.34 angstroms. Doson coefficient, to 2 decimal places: 0.82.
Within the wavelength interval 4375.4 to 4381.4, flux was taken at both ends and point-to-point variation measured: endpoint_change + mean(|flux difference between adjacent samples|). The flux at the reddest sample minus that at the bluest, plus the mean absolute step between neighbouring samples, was 0.19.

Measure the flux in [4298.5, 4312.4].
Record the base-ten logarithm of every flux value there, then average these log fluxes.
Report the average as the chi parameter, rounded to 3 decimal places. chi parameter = -0.141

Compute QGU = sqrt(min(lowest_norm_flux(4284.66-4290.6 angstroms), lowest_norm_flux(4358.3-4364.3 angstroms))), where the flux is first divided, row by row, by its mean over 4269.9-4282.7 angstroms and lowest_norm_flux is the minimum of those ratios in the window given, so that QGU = 0.94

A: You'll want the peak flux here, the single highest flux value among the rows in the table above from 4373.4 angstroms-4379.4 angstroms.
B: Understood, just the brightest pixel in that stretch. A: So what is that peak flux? 0.822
